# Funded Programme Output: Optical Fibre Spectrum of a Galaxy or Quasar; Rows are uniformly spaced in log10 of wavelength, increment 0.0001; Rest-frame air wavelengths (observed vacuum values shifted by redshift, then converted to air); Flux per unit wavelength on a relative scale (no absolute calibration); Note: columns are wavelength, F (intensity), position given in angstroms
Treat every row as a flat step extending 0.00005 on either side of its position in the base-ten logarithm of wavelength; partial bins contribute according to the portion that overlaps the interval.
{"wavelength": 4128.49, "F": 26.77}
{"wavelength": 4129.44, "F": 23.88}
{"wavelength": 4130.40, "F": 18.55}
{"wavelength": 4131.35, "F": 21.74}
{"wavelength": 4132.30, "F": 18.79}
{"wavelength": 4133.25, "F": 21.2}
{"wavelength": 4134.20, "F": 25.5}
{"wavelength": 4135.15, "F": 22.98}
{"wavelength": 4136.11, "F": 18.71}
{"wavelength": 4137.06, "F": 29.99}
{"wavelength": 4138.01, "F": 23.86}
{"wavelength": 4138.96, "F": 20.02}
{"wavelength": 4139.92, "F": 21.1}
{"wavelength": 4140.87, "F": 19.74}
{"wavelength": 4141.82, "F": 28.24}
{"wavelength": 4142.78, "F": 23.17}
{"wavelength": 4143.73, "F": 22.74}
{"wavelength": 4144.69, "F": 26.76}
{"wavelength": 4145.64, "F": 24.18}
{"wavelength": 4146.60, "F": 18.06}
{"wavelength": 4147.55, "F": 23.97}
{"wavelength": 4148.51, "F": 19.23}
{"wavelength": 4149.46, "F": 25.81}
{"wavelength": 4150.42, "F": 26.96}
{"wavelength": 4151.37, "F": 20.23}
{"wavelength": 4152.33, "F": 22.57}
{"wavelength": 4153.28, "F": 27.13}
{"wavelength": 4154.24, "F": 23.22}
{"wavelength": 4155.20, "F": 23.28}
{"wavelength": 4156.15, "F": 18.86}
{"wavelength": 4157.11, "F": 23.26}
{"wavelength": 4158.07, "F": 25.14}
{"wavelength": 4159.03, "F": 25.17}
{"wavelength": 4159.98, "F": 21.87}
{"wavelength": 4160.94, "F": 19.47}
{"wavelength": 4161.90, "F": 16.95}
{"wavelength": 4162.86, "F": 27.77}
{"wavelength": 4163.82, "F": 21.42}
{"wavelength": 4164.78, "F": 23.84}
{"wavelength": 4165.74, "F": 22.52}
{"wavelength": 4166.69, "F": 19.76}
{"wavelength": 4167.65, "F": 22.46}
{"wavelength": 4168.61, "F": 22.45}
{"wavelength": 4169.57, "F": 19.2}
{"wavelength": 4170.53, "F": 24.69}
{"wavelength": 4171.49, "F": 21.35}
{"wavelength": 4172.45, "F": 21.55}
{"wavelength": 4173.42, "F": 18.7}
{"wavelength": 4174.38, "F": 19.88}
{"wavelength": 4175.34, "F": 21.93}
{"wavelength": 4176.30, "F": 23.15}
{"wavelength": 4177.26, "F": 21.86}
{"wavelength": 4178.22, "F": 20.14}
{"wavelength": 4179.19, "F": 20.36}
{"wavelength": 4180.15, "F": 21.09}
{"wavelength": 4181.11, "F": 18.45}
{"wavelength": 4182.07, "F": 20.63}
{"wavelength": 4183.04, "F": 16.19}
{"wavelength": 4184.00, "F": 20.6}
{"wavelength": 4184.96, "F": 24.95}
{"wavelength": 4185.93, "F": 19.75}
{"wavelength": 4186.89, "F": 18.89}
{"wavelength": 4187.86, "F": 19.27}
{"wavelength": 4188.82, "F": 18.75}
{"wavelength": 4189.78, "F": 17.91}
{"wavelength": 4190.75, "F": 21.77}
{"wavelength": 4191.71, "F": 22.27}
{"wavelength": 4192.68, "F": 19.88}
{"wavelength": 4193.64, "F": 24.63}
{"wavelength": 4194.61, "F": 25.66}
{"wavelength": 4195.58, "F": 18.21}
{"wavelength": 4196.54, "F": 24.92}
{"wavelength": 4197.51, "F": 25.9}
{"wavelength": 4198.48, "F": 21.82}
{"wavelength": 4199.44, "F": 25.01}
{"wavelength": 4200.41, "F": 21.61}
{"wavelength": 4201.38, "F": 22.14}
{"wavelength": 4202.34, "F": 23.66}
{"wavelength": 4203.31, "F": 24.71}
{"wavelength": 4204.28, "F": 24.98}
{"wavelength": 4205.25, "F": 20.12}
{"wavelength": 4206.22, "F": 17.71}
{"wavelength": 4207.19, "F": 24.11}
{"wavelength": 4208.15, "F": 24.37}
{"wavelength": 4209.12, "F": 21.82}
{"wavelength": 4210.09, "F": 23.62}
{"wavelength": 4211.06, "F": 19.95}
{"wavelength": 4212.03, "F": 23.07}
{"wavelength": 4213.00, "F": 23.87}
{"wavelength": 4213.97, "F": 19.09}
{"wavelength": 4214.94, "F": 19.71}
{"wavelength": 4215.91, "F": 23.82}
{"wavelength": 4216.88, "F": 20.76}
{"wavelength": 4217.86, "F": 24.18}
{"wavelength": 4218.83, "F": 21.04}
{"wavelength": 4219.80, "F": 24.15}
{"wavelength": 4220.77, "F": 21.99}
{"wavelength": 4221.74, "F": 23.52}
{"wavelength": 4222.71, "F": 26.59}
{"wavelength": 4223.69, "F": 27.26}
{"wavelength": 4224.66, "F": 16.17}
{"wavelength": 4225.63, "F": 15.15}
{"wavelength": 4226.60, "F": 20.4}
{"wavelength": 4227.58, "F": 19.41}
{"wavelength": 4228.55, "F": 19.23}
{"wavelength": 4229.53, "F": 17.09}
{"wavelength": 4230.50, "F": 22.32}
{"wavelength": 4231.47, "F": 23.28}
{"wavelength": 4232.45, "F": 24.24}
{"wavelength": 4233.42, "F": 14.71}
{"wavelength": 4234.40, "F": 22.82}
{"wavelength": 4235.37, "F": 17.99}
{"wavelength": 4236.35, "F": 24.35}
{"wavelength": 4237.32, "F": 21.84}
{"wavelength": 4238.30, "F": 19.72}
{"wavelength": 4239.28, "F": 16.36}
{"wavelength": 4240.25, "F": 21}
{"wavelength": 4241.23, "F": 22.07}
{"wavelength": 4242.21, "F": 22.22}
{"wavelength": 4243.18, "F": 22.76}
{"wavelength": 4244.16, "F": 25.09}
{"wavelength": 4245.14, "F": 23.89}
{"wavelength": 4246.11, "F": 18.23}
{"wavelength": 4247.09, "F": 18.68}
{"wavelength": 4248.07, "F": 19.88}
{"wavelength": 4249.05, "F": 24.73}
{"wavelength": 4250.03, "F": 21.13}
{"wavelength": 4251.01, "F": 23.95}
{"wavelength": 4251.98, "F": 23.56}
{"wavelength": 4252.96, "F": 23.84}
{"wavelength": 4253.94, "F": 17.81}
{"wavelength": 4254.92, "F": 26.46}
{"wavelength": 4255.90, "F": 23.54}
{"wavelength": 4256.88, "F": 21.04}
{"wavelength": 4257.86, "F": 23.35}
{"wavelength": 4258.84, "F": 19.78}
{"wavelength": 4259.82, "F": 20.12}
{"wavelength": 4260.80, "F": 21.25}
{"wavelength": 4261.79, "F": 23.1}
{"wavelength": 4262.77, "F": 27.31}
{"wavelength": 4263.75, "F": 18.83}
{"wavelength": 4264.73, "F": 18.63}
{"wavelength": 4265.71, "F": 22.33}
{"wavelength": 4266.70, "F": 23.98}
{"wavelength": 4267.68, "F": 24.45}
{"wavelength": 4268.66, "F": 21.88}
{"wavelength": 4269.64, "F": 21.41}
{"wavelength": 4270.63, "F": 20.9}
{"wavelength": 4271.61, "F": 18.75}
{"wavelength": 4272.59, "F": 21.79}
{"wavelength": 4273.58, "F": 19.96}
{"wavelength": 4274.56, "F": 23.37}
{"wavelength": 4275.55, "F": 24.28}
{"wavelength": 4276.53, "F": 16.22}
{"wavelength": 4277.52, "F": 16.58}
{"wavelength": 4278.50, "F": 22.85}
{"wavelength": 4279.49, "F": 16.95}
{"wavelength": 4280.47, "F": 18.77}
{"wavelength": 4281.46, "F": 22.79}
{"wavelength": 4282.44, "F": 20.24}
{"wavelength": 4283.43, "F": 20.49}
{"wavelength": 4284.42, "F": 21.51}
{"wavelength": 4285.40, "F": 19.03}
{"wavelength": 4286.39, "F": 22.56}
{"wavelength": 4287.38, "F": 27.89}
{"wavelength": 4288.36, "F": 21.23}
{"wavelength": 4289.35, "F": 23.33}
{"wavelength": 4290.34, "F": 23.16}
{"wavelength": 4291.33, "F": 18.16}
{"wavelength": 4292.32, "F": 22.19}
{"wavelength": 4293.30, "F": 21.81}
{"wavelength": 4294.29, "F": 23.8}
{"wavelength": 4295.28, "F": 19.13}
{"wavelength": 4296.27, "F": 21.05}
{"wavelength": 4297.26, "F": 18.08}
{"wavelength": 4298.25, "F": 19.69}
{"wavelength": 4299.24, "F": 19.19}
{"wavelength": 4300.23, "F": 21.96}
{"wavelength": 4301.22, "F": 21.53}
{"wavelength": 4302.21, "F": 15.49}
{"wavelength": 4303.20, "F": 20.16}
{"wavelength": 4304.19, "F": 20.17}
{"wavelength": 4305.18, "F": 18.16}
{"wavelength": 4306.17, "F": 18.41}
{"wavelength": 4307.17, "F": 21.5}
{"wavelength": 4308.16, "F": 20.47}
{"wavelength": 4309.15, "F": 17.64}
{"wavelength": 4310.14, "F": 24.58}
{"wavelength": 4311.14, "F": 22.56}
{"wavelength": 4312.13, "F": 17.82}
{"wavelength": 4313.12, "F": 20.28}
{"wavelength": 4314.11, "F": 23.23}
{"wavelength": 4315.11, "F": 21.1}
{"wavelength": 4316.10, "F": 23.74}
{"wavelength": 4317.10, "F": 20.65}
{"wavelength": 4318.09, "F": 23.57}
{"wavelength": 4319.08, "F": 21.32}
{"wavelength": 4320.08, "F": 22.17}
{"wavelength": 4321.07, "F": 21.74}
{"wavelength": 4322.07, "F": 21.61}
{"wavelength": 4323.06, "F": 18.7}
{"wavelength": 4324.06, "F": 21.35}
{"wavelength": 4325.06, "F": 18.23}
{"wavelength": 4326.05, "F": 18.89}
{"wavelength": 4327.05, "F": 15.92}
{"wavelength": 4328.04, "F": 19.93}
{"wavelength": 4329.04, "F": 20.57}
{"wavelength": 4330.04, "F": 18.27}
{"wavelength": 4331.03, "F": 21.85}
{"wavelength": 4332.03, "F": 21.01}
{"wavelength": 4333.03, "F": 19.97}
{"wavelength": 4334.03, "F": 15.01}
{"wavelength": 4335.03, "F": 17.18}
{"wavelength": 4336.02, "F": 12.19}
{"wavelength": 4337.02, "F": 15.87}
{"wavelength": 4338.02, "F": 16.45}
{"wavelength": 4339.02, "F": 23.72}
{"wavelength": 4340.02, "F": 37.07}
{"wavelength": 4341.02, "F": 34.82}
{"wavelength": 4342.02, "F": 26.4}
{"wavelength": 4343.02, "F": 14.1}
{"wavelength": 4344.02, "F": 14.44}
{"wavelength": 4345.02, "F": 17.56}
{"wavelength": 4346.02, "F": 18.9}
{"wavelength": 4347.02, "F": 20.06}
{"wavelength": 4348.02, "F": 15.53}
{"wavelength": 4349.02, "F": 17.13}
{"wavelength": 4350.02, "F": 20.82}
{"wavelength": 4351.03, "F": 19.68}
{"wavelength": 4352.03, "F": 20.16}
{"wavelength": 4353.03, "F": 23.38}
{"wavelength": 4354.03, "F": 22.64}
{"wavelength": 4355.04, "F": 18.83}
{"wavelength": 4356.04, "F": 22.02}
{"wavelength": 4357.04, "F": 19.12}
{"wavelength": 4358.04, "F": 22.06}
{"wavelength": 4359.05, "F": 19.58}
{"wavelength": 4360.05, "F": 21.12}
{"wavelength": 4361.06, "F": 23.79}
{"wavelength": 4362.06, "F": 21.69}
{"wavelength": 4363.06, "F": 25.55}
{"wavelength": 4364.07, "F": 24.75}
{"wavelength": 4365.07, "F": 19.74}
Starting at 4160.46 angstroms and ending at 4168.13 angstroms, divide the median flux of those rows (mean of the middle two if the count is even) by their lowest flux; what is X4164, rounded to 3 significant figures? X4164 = 1.29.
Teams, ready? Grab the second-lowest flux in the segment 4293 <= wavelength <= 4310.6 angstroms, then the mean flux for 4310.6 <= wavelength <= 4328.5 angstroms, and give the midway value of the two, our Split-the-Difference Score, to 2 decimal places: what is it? 19.18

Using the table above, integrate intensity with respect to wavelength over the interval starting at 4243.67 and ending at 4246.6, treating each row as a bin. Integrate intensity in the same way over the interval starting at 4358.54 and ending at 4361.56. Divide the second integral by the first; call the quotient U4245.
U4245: 0.99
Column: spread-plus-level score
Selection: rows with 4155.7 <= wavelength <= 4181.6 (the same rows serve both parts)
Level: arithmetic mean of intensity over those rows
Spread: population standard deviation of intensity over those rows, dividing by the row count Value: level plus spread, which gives 24.0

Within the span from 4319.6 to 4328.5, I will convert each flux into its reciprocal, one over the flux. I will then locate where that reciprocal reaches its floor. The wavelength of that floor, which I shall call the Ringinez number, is 4320.08 angstroms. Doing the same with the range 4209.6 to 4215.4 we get 4213.00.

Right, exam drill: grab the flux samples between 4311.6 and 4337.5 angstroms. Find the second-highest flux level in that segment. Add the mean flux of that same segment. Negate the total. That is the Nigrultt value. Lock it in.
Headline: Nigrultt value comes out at -43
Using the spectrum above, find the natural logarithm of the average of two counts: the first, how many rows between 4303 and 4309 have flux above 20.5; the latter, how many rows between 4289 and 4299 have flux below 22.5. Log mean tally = 1.4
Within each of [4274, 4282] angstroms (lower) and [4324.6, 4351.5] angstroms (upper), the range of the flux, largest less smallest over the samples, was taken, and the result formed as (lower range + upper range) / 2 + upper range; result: 41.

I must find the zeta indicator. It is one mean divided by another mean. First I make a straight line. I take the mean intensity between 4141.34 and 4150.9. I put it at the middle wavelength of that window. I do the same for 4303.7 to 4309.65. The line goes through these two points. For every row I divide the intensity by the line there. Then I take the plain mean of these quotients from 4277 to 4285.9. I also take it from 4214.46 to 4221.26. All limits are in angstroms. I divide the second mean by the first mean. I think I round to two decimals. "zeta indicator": 1.03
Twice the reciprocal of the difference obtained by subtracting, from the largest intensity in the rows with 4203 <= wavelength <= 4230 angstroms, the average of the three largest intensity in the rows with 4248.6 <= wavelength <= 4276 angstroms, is 1.8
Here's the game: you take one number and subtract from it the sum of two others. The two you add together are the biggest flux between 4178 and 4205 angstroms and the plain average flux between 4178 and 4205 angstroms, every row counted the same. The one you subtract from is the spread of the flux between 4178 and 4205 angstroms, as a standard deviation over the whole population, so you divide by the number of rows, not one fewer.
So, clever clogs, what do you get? -44.8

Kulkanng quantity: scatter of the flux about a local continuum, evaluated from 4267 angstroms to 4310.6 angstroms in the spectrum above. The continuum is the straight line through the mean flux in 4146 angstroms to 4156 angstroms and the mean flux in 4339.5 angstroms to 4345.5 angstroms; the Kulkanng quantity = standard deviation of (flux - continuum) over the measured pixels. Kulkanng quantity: 2.5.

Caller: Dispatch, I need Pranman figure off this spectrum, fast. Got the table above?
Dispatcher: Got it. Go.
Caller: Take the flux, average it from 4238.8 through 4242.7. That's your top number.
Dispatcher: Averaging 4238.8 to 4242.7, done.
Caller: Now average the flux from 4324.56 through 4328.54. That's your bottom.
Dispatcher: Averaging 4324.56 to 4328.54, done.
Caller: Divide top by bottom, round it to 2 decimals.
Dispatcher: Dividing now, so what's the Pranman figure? 1.12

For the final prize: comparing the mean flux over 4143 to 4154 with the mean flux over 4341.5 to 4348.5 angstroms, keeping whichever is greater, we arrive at 23.4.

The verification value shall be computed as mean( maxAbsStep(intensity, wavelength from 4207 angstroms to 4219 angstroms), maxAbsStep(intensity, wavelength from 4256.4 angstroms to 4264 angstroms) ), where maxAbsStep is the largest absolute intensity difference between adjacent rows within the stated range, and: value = 6.6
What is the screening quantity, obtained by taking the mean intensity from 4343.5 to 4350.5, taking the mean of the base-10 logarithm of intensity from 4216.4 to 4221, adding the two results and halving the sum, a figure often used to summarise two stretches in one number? 9.6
